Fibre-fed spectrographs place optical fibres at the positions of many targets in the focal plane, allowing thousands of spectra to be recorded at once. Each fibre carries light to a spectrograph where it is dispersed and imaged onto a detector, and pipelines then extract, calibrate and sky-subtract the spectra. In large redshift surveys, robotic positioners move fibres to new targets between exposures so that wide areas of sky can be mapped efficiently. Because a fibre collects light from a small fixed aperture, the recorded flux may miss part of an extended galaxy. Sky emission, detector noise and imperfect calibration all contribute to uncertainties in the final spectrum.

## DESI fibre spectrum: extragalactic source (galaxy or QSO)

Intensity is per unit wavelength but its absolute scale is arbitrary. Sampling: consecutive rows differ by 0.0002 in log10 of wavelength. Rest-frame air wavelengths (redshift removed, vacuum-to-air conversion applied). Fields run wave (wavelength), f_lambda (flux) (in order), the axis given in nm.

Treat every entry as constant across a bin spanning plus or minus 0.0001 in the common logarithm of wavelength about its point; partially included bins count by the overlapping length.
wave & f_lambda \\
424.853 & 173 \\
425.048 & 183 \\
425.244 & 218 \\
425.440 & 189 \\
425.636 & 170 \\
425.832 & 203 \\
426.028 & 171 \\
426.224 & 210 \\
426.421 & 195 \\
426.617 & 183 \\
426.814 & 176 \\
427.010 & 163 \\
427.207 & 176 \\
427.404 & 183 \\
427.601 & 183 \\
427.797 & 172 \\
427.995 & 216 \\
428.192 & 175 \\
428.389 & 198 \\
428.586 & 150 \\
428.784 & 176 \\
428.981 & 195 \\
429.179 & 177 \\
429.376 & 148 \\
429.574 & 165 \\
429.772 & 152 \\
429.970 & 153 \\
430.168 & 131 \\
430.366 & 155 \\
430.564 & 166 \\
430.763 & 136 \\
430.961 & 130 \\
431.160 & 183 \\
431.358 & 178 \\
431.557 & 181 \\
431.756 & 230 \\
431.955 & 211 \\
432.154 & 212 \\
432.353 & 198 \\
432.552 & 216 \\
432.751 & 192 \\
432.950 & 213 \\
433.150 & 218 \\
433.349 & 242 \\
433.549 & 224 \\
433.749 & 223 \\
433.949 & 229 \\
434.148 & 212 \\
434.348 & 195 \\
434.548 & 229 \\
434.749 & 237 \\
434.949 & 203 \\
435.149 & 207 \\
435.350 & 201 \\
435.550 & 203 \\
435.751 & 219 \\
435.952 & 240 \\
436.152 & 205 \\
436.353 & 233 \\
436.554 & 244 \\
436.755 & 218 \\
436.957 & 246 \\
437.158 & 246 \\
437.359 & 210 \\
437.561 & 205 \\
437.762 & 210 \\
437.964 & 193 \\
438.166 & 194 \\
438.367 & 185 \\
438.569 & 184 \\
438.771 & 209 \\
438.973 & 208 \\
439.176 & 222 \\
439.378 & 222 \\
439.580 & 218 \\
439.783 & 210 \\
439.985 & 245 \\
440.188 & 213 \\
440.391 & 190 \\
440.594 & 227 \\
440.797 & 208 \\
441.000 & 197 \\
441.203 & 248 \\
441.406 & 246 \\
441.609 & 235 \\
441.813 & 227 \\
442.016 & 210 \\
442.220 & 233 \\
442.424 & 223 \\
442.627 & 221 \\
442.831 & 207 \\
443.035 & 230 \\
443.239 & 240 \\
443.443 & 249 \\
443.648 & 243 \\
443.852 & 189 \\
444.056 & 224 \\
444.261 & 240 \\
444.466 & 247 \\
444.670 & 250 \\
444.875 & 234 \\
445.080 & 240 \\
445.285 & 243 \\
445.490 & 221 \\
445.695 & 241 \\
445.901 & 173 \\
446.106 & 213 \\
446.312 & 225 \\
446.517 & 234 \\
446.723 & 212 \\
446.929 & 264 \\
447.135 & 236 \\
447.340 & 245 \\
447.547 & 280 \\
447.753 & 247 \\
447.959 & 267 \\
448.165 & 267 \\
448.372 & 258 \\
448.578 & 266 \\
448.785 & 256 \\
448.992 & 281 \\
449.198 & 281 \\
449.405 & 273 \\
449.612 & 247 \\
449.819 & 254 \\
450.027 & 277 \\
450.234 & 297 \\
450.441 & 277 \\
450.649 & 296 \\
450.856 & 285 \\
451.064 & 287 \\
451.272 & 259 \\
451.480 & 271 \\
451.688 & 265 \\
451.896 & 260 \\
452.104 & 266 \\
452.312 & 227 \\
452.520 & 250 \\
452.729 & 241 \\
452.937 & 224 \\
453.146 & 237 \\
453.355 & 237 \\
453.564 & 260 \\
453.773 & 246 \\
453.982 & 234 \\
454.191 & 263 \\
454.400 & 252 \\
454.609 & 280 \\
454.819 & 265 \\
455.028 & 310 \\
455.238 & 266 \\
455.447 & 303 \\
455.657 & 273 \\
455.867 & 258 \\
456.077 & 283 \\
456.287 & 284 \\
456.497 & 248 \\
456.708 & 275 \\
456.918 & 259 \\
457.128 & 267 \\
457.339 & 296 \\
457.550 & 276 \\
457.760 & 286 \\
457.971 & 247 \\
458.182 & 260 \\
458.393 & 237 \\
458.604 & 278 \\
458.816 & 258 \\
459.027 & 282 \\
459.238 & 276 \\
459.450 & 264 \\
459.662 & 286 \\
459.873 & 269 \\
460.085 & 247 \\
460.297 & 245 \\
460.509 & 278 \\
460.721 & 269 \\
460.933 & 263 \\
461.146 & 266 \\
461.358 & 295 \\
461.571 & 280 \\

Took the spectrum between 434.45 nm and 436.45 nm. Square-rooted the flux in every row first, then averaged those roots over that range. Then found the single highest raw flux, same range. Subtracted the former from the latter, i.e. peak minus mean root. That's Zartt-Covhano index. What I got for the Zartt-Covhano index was 225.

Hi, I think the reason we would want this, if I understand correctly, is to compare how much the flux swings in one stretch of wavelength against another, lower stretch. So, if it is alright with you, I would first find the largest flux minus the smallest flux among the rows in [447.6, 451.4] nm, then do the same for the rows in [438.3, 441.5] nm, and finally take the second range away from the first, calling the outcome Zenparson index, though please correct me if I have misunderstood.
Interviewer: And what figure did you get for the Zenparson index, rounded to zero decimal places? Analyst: -14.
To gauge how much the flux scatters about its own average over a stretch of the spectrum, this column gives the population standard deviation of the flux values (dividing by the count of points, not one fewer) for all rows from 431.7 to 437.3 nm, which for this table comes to 15.9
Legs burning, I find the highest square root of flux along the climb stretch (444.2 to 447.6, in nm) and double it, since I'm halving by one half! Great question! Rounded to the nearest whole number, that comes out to 33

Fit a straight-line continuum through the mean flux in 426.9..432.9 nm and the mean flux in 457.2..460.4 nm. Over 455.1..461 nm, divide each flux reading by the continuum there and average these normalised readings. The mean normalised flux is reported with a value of 1.02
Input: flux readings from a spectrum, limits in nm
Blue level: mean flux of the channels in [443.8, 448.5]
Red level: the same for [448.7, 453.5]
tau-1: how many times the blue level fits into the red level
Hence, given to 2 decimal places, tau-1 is 1.11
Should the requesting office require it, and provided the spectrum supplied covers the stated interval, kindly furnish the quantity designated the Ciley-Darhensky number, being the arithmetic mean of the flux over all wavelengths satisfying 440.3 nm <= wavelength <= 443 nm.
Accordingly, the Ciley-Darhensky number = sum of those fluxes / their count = 221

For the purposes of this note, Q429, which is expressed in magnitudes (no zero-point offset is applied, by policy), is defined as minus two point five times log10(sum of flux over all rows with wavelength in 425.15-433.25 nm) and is -9.7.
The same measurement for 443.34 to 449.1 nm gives -9.6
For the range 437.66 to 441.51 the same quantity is -9.0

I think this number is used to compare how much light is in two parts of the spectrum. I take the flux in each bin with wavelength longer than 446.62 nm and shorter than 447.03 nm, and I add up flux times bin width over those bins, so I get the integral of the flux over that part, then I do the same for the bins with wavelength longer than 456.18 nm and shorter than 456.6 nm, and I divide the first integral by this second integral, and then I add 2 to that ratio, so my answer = 2.9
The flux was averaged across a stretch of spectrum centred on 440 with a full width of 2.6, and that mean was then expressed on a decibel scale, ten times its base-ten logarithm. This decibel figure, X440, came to 23.4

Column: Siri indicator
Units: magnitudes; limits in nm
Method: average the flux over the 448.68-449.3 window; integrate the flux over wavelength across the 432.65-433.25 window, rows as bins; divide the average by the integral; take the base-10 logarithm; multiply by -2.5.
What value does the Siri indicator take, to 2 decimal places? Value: -0.85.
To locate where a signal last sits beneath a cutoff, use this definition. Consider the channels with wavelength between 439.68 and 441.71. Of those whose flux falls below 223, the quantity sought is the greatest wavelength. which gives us 441.000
